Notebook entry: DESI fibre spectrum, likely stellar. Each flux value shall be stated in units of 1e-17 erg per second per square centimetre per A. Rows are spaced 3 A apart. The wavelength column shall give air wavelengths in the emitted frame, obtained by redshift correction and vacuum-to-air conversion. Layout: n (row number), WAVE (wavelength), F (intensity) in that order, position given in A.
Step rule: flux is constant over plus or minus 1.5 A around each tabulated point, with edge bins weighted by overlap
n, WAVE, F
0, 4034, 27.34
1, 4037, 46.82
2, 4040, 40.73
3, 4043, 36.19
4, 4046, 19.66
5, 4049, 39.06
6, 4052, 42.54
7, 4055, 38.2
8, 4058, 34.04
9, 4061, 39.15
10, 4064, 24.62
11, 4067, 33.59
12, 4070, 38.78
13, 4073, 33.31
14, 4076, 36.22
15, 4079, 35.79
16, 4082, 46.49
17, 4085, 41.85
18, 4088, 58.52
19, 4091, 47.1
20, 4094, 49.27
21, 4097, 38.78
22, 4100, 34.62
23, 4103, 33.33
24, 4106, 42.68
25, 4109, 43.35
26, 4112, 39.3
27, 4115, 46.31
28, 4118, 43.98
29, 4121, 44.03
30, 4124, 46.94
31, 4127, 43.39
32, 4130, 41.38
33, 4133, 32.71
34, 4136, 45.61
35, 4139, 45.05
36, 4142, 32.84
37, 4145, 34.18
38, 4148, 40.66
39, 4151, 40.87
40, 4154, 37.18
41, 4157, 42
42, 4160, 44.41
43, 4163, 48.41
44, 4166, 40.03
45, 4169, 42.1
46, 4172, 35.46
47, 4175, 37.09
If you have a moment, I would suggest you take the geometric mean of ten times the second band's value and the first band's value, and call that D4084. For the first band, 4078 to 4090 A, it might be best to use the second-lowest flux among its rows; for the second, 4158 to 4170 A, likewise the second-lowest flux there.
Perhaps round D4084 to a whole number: 133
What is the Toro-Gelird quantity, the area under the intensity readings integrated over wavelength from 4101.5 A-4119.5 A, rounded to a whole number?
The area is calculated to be 747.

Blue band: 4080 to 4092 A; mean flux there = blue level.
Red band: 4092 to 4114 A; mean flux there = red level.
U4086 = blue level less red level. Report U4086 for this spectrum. 8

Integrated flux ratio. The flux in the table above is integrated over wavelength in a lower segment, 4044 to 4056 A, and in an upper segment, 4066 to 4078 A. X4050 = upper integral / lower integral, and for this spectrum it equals 1.02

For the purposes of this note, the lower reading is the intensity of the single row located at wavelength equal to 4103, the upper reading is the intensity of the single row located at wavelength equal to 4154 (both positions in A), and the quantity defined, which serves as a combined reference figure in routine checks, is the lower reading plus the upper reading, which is 71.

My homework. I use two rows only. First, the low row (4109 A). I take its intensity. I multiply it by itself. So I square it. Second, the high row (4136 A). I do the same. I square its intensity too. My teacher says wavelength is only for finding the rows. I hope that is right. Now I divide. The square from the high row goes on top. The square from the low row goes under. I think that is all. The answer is 1.1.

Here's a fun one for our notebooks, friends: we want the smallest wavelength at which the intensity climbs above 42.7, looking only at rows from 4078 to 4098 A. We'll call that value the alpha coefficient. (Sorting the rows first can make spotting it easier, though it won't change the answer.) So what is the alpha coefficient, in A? 4082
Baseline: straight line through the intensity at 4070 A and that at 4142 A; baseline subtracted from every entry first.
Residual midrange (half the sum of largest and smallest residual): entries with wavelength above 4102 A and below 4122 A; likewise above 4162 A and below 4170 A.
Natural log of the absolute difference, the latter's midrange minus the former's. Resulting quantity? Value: 2.2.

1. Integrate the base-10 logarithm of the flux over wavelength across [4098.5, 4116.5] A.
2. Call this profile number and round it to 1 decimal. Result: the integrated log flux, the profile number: 28.8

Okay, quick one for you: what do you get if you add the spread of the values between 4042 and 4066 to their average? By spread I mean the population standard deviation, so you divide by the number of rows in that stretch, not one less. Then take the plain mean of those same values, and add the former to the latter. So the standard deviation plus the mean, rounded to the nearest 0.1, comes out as 41.6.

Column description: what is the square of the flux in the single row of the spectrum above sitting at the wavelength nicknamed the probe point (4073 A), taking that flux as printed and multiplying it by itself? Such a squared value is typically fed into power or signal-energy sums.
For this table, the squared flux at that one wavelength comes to 1110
